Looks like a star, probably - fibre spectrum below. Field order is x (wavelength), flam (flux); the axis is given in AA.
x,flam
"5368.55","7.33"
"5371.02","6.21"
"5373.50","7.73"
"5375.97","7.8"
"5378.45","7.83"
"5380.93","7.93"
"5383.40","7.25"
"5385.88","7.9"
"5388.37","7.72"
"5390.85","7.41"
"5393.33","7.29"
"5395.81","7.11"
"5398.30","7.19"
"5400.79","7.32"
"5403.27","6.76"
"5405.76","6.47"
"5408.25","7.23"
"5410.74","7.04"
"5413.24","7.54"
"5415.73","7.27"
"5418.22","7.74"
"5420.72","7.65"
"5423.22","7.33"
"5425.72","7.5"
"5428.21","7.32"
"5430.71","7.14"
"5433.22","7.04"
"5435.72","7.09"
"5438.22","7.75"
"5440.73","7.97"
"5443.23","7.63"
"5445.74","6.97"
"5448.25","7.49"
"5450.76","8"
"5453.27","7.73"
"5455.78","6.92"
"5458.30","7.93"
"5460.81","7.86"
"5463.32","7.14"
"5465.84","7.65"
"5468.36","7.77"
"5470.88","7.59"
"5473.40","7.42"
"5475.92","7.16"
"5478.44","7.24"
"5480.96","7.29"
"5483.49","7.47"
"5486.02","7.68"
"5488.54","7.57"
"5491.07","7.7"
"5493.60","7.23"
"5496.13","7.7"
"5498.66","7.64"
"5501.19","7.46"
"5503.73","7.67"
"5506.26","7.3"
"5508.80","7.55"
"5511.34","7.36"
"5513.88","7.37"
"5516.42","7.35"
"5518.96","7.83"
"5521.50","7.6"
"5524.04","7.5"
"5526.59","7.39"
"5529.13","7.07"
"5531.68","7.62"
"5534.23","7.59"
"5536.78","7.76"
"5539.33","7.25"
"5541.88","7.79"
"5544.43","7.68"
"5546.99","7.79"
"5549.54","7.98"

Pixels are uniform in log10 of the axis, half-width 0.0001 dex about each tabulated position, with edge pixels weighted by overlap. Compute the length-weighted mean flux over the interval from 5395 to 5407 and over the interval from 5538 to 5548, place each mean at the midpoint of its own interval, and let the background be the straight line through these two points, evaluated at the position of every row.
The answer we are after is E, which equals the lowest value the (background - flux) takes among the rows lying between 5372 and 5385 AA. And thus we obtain -1.1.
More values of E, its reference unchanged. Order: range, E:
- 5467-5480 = -0.5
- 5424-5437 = -0.4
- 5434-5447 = -0.8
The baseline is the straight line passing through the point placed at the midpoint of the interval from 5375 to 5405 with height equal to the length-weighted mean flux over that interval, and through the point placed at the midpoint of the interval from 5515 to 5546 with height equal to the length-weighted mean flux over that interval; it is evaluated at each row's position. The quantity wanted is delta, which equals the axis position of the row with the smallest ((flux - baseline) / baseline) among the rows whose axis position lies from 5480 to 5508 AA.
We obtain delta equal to 5493.60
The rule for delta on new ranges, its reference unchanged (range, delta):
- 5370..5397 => 5371.02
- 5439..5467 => 5455.78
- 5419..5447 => 5445.74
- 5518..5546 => 5529.13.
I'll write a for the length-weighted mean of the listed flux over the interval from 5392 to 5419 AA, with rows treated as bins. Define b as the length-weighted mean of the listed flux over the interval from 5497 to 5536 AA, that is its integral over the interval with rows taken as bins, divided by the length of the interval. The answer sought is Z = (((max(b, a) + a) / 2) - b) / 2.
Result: -0.08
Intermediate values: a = 7.17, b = 7.49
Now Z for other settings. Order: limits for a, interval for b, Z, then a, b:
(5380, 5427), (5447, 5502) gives -0.05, 7.35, 7.53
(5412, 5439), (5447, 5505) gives -0.04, 7.39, 7.54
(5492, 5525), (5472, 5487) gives 0.07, 7.51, 7.37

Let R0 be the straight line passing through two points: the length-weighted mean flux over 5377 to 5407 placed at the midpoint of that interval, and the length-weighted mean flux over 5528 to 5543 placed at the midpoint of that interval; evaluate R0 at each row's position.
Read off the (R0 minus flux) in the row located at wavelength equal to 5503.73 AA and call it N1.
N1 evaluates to -0.19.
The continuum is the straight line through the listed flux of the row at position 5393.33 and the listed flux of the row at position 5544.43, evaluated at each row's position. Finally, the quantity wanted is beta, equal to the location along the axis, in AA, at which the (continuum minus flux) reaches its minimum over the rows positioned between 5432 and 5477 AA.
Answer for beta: 5450.76 AA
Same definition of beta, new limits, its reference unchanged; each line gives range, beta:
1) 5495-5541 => 5518.96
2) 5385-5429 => 5385.88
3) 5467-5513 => 5468.36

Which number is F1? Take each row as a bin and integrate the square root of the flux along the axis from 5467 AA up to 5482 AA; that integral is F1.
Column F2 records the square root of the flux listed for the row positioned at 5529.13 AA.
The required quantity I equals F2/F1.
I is 0.0651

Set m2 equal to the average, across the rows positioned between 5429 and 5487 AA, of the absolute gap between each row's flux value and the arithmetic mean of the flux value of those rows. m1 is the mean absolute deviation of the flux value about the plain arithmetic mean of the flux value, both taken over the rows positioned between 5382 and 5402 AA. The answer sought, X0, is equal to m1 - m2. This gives -0.083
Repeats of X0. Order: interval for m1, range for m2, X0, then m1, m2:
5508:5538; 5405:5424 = -0.122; 0.159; 0.281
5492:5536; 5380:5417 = -0.115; 0.158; 0.273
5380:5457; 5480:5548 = 0.133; 0.302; 0.169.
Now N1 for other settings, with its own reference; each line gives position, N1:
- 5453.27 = -0.31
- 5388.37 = -0.37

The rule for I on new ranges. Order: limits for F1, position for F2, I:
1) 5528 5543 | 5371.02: 0.0606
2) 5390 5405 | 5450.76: 0.0705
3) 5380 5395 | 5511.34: 0.0657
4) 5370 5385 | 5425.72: 0.0668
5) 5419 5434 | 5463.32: 0.0657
